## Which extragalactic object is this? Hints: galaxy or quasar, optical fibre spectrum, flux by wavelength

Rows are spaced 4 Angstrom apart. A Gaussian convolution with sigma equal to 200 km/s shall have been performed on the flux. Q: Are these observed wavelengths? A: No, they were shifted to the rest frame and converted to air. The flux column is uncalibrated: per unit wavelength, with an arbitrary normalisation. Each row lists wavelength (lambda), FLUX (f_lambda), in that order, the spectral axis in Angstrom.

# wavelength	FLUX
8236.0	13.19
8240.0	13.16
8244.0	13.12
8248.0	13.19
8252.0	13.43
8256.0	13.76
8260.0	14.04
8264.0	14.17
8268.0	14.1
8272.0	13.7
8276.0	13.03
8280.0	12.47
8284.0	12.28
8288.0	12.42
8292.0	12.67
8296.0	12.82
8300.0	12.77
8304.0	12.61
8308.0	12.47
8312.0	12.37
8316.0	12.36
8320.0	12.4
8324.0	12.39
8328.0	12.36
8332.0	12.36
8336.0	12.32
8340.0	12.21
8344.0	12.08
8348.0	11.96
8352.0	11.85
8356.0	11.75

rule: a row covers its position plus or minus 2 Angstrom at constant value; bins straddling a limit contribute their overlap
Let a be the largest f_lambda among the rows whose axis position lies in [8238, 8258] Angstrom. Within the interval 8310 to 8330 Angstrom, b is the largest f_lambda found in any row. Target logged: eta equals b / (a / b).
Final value 11.2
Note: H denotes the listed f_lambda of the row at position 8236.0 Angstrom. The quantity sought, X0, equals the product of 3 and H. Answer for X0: 39.6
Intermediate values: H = 13.19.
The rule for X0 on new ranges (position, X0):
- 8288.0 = 37.3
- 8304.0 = 37.8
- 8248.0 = 39.6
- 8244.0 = 39.4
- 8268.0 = 42.3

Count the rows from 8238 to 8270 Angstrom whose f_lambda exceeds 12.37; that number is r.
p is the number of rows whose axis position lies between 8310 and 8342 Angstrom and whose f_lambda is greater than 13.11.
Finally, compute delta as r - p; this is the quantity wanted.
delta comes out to 8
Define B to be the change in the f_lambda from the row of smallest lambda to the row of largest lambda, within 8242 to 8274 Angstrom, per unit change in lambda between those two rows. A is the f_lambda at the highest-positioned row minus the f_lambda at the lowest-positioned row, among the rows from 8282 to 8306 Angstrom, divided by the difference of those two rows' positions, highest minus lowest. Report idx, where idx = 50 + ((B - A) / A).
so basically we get 50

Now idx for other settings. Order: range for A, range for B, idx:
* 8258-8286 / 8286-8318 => 49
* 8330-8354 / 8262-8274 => 51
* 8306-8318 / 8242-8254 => 46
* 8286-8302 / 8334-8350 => 48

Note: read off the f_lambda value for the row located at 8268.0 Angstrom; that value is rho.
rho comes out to 14.1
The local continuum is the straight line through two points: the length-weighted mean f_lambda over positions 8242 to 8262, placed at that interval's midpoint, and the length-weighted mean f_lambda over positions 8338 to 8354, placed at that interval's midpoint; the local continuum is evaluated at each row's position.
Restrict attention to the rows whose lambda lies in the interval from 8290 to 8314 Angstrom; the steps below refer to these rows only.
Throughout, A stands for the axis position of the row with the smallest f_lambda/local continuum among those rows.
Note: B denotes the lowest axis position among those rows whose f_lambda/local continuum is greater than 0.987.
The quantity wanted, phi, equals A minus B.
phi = -4 Angstrom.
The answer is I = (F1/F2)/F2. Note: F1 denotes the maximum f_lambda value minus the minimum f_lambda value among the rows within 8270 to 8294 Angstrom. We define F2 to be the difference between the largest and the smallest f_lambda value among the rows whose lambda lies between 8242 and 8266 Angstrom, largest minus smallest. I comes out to 1.3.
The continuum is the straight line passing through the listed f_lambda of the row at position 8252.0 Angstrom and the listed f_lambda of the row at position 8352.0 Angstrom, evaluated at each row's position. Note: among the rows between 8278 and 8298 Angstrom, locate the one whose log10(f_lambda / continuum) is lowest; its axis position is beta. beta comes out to 8284.0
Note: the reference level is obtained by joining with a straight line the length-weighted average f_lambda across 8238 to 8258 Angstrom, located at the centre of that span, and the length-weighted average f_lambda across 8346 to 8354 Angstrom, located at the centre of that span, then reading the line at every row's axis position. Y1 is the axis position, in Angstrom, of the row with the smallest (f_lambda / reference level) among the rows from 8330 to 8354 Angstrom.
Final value 8352.0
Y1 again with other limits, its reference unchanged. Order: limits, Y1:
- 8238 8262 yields 8240.0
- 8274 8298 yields 8284.0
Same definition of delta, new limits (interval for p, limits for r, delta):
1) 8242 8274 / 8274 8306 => -1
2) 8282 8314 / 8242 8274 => 8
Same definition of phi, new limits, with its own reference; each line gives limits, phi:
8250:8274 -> 0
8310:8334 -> -4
